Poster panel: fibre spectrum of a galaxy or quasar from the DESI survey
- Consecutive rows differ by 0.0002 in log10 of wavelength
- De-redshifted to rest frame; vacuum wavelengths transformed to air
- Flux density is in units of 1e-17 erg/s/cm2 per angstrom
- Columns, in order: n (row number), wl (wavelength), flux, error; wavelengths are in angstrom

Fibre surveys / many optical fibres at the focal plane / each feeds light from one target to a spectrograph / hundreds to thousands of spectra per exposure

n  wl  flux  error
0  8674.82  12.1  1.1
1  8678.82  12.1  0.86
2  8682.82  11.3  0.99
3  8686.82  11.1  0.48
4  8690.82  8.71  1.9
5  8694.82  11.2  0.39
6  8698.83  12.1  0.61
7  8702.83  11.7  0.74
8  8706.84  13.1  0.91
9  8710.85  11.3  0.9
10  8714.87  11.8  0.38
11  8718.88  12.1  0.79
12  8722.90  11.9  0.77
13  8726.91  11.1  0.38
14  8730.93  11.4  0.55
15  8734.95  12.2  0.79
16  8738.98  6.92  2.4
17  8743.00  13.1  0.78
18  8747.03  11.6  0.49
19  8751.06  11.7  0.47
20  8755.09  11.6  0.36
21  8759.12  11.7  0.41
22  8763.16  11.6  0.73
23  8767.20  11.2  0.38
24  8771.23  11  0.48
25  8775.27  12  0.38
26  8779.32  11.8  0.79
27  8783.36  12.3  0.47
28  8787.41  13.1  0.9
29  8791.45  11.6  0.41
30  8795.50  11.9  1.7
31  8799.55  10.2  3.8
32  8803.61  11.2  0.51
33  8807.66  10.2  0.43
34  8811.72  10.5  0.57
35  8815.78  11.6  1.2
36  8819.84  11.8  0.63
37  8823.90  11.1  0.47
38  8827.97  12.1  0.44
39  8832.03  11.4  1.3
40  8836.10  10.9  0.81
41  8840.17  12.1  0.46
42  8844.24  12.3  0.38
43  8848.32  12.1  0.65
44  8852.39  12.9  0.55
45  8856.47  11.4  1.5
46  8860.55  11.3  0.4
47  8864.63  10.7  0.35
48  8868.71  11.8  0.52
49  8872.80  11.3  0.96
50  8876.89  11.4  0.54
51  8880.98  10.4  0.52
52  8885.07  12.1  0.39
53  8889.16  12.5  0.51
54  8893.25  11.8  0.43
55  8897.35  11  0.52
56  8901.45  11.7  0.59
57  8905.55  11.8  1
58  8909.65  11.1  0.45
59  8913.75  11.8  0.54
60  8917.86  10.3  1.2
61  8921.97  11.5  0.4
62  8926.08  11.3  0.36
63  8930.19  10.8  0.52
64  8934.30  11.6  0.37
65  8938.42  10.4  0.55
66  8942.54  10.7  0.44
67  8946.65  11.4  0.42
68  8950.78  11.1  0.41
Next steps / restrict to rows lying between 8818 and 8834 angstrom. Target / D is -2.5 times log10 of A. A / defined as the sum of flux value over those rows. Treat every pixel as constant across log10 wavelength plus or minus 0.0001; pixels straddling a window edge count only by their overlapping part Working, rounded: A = 46.4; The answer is -4.17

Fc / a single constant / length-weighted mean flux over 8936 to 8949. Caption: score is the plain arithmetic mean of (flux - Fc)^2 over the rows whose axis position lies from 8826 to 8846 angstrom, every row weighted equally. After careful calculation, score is 1.1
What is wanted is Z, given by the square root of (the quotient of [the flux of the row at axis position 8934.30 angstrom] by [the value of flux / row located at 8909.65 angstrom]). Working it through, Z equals 1.02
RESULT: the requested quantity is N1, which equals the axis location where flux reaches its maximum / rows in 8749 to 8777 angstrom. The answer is 8775.27 angstrom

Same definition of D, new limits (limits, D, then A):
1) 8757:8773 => -4.15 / 45.5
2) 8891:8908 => -4.16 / 46.3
